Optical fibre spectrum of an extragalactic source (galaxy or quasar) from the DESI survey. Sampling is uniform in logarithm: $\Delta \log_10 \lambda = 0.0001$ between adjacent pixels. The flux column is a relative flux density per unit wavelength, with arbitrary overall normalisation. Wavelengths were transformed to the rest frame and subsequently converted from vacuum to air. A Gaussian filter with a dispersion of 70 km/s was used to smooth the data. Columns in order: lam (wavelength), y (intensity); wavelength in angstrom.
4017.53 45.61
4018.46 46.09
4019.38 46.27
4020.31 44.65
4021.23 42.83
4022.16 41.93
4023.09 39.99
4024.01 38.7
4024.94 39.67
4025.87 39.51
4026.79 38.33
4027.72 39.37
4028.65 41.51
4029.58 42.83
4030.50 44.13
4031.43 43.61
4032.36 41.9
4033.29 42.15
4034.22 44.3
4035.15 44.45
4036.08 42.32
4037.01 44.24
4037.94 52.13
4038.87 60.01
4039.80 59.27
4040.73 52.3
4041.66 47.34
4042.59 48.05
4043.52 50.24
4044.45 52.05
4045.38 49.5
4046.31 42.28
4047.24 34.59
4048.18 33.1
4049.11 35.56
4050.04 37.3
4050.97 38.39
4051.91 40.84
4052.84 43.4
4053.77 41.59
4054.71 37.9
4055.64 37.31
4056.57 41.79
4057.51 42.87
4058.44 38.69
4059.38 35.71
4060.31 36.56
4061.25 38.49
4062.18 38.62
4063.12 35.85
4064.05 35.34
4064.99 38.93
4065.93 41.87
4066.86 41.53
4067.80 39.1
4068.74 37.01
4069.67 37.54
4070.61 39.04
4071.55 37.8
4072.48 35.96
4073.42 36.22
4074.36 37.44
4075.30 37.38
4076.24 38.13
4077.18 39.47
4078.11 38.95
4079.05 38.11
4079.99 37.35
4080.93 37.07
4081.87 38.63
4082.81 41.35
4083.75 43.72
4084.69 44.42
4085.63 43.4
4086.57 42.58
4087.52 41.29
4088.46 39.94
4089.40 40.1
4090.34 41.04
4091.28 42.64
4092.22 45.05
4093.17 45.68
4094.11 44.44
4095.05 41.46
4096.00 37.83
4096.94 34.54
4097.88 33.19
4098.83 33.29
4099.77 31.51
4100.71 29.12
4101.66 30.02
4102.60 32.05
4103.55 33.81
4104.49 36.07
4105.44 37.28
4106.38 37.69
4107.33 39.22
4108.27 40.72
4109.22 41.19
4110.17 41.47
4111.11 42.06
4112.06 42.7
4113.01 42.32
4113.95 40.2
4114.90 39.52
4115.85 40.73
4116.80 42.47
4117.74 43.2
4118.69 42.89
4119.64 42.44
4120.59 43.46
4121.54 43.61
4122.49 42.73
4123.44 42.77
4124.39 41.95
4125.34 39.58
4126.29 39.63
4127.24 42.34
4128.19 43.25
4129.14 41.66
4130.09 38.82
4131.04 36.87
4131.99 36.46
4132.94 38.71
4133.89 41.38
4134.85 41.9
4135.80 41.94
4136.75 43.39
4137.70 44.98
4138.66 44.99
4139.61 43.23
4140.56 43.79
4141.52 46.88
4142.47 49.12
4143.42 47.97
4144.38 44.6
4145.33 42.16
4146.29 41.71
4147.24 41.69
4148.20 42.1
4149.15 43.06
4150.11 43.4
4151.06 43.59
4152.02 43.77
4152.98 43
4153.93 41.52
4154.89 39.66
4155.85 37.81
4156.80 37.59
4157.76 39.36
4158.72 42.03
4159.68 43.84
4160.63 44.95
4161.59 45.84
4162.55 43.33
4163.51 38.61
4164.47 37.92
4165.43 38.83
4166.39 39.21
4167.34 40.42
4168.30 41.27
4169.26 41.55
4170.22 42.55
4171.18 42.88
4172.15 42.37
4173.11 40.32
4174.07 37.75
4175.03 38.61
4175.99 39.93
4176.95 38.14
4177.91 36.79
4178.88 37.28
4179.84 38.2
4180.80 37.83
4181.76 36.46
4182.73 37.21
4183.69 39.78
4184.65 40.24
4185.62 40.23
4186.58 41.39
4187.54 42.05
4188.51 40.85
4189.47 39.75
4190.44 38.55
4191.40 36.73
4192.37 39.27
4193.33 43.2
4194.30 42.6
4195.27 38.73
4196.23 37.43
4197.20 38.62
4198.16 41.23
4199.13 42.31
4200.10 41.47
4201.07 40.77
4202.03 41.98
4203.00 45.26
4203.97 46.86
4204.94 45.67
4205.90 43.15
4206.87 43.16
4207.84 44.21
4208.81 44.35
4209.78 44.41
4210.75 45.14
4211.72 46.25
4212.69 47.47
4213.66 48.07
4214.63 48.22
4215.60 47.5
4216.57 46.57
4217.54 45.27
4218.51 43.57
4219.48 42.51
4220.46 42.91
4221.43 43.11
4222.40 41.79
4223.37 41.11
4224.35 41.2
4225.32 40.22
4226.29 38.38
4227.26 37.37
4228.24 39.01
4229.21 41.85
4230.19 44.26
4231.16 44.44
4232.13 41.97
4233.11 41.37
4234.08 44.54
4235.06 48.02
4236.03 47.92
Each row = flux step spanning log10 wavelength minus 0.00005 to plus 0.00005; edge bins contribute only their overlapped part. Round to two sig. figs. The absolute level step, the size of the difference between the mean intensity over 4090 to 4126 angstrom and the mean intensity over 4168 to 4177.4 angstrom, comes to 1.0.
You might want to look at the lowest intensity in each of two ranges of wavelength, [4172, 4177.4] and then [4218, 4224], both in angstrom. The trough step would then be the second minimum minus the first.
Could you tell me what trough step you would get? 3.4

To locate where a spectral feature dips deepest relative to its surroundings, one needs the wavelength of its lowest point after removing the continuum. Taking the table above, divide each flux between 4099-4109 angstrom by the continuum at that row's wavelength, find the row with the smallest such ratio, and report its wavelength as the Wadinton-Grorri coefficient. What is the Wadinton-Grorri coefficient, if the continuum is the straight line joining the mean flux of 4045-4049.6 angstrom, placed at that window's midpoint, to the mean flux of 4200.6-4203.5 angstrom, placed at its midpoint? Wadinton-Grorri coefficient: 4100.71 angstrom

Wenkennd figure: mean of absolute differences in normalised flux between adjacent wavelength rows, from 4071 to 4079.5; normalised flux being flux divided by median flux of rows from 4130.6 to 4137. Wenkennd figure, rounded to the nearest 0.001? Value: 0.021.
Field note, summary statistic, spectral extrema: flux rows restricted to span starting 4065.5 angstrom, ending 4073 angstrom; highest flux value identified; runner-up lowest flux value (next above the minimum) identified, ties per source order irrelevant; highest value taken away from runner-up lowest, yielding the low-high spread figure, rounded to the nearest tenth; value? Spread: -4.9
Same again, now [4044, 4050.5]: -17.5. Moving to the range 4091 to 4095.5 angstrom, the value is -3.0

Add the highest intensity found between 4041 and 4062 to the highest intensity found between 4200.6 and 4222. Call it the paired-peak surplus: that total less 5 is 95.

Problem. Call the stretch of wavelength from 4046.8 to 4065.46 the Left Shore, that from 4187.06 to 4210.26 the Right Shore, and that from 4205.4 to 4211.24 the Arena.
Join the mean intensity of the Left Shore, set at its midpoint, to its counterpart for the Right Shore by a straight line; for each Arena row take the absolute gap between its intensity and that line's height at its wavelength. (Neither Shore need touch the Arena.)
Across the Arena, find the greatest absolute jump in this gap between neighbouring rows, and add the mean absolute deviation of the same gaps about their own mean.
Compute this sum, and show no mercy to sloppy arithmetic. 1.6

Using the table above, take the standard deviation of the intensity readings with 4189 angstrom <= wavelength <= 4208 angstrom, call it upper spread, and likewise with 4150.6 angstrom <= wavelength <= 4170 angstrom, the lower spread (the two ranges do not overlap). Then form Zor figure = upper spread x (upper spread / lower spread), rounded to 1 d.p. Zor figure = 3.1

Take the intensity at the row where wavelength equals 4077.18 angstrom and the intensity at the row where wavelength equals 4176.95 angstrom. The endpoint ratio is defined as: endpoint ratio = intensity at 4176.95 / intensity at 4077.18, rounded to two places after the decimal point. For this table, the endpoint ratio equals 0.97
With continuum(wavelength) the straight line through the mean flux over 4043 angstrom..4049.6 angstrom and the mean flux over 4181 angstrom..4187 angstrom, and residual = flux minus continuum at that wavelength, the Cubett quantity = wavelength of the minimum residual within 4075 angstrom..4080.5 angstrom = 4075.30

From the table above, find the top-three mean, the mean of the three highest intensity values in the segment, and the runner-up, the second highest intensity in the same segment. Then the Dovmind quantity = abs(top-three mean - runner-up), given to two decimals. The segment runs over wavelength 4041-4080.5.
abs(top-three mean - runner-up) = 0.36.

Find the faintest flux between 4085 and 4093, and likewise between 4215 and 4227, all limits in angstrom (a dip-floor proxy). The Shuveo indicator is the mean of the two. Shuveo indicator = 39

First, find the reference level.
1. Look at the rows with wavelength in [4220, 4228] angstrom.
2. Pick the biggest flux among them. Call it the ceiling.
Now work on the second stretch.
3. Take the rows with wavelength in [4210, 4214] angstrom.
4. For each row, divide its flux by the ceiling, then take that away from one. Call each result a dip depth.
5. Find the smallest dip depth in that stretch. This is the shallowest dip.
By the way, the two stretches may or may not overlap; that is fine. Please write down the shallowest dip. -0.12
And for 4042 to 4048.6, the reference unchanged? -0.21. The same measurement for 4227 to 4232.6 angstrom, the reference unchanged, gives -0.03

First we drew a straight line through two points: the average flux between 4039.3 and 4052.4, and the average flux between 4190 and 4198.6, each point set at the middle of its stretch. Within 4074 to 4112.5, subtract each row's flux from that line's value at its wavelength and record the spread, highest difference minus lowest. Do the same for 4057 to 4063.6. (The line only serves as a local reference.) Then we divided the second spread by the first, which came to 0.4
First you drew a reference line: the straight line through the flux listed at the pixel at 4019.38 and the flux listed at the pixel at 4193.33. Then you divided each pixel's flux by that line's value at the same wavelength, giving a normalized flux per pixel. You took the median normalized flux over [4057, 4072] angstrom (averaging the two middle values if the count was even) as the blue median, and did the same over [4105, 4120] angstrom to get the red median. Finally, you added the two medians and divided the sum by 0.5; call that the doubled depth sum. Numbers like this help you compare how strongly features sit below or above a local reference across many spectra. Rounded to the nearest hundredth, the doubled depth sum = 3.54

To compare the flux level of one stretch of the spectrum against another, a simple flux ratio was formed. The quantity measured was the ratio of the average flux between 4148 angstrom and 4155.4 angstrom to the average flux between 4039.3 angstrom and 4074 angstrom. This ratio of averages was 1.04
